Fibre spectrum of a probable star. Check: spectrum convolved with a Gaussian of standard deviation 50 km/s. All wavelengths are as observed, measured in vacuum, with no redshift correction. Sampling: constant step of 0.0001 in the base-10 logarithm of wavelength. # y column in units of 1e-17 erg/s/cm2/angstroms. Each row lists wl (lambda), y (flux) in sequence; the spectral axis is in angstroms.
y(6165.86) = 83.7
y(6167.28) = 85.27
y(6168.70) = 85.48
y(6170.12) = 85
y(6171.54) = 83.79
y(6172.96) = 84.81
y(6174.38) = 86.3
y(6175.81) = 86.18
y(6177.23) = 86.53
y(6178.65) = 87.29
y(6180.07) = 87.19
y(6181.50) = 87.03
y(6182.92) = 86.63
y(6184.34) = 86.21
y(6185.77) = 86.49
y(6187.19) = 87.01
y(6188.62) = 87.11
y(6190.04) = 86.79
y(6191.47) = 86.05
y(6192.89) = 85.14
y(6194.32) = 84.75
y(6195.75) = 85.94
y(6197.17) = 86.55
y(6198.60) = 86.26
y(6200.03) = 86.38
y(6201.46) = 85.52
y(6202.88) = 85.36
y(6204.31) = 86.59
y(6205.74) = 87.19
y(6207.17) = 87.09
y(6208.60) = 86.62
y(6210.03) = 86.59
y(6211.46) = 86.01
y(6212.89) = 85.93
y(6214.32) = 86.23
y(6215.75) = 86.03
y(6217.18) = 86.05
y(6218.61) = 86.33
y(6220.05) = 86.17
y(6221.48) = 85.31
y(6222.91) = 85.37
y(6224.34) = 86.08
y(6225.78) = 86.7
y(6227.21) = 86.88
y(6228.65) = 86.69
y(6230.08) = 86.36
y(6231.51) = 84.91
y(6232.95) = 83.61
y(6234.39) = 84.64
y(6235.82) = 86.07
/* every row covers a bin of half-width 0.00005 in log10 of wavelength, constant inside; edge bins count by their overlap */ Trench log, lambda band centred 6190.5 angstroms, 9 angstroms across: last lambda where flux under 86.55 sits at 6194.32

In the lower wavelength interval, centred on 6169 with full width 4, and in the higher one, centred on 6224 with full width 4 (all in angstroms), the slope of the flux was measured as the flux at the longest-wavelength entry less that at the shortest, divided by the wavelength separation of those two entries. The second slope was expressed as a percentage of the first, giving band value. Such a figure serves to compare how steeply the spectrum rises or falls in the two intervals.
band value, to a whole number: -487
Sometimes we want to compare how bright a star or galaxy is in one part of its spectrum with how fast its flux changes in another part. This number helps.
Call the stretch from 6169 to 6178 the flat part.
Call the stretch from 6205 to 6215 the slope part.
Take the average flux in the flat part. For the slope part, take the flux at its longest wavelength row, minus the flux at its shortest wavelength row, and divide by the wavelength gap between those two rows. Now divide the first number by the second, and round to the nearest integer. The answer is -764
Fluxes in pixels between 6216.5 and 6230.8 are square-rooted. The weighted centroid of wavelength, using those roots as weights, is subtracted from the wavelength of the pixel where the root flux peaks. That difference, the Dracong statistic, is 3.6 angstroms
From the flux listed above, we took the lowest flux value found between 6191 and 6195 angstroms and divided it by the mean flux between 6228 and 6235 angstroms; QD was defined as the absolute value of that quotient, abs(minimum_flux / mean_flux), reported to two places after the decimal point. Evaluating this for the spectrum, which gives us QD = 0.99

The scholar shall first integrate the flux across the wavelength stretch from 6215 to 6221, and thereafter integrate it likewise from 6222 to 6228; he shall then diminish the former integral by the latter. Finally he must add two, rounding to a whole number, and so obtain 1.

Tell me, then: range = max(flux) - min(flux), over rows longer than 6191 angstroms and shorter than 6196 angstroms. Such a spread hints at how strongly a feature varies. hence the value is 1.3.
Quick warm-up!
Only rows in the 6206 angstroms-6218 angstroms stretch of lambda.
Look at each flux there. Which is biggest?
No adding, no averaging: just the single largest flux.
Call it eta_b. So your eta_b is 87.09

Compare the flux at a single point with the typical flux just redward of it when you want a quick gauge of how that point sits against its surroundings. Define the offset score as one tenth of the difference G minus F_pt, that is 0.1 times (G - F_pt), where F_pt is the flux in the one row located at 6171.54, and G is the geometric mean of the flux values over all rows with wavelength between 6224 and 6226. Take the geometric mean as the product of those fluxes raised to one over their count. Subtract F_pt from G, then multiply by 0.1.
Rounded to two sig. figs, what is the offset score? 0.26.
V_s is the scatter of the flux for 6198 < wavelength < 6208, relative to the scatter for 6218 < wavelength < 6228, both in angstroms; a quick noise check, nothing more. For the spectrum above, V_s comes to 1.17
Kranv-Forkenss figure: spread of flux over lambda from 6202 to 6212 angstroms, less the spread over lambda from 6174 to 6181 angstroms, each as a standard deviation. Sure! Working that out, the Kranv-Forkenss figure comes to 0.1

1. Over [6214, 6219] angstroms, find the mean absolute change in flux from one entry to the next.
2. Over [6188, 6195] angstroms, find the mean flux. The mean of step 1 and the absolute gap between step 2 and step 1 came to 43.0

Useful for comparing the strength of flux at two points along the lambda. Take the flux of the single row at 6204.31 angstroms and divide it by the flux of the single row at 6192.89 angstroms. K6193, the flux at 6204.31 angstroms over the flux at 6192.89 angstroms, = 1.017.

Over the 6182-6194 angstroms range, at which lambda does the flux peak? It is 6188.62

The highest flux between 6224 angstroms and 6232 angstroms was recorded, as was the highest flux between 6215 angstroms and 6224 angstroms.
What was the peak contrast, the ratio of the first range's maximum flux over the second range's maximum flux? 1.006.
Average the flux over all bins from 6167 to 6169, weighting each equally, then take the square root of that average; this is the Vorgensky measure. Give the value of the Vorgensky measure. 9.240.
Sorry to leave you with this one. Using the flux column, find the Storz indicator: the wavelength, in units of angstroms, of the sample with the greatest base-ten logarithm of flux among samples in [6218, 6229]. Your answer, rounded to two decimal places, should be 6227.21 angstroms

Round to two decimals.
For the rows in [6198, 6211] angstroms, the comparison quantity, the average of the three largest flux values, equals 86.97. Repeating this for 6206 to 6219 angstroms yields 86.77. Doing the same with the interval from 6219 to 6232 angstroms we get 86.76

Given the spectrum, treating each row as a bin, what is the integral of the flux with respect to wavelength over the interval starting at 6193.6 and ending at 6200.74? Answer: 613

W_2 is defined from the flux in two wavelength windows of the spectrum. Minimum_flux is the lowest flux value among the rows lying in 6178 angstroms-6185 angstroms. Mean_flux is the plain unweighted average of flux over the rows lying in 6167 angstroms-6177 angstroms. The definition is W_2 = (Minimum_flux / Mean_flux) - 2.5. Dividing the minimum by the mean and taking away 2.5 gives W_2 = -1.49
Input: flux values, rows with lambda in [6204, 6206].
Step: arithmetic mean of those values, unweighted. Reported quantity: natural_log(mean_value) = 4.46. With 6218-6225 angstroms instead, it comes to 4.45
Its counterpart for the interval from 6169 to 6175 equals 4.44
